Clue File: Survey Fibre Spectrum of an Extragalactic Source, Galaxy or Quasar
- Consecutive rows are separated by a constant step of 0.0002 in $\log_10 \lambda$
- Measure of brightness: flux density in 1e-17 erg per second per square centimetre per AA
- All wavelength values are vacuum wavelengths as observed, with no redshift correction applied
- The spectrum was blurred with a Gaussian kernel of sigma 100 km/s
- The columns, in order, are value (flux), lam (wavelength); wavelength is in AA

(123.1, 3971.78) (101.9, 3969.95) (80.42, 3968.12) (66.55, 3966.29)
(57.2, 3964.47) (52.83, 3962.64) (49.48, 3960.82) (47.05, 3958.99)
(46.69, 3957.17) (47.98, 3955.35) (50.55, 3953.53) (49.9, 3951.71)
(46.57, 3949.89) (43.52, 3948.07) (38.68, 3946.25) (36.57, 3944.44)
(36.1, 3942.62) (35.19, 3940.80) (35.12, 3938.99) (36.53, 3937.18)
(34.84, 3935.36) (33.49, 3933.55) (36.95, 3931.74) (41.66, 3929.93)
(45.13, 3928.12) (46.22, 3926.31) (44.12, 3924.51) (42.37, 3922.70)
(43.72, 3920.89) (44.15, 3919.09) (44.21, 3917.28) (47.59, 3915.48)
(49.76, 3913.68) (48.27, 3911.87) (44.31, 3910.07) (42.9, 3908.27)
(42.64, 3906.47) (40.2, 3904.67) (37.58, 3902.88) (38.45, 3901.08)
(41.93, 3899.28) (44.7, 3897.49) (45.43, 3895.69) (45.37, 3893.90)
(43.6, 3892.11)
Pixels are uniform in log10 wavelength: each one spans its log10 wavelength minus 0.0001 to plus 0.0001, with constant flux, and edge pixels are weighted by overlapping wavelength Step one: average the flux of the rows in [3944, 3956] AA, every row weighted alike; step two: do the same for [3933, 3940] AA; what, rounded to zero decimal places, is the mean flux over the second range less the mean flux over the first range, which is -10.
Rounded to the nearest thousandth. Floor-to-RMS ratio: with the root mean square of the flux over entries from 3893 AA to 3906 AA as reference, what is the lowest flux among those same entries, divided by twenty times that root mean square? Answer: 0.045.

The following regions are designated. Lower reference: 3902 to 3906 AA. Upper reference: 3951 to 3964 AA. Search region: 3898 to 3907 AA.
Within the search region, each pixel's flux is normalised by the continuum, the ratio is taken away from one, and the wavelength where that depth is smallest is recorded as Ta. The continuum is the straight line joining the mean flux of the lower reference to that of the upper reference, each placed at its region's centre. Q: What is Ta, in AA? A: 3899.28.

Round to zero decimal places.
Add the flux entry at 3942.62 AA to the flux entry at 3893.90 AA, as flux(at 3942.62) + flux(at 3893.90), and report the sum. 81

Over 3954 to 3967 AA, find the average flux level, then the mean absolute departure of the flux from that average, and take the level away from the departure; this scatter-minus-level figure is -47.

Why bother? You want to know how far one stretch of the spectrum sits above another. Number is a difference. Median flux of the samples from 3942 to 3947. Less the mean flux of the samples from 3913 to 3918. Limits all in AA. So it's -11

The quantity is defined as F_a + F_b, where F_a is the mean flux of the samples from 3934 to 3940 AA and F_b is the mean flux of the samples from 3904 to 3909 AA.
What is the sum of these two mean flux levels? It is 77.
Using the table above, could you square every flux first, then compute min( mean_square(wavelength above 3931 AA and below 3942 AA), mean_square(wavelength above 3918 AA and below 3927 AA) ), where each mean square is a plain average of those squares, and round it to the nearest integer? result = 1251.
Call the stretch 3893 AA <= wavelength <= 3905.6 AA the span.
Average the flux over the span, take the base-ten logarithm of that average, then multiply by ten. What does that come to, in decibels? 16.2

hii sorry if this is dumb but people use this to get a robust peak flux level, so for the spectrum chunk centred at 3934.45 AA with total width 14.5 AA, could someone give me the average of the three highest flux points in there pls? 41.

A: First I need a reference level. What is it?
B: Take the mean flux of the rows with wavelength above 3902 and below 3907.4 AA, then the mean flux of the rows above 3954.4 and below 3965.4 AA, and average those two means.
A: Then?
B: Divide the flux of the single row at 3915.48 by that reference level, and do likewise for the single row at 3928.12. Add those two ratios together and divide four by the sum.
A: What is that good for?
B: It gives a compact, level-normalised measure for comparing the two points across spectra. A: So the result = 1.95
